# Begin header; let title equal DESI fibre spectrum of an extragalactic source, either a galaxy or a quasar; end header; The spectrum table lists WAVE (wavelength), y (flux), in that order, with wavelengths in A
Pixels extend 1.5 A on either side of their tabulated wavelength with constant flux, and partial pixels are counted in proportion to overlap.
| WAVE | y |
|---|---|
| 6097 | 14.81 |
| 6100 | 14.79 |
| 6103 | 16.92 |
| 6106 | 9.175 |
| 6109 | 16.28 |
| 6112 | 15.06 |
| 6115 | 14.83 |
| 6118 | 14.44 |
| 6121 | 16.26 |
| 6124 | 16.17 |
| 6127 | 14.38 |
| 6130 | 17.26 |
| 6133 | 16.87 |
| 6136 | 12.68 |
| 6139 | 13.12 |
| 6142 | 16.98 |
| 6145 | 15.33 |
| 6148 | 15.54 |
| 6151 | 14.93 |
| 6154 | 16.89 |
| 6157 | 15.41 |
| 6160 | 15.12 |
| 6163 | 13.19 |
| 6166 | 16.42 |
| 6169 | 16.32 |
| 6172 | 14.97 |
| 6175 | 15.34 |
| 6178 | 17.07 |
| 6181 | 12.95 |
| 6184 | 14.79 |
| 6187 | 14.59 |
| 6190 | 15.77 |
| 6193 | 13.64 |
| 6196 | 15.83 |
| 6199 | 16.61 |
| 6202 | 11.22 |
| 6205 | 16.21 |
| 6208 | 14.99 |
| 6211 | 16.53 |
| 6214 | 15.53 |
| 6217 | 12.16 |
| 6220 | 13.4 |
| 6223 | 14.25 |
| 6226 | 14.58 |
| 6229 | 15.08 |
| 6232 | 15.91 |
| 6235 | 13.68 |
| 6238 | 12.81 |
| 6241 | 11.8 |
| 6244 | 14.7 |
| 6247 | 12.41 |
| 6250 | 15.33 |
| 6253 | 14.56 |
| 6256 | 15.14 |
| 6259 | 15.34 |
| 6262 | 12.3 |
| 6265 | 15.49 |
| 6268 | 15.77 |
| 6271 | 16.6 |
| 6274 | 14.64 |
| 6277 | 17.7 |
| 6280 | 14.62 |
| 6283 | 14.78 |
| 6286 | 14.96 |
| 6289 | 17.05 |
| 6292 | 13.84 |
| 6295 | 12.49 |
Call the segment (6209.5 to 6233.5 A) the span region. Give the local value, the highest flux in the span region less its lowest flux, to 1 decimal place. 4.4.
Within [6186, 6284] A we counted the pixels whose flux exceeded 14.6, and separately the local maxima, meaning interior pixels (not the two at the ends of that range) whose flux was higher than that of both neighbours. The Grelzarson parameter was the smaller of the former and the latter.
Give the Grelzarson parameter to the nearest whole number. 10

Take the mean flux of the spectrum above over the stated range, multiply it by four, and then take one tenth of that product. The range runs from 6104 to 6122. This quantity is 5.74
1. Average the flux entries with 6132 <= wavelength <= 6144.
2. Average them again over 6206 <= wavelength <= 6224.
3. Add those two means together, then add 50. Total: 79.4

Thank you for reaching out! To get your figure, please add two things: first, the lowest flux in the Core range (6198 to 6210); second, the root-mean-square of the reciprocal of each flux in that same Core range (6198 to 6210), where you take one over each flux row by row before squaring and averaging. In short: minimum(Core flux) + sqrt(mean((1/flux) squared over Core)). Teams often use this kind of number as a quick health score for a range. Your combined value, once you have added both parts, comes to 11.3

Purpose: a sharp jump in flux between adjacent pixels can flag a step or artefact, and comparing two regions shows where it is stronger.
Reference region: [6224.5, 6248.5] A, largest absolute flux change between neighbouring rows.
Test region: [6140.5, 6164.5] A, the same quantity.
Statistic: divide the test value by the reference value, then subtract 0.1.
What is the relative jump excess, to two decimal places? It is 0.58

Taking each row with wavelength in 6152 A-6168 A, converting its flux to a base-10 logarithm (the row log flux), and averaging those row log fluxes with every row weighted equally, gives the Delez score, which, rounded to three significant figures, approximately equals 1.19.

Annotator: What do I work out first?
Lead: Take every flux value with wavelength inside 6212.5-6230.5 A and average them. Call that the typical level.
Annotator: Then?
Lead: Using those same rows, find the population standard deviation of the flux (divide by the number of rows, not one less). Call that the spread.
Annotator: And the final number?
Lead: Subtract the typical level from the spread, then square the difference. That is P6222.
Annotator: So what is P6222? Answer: 170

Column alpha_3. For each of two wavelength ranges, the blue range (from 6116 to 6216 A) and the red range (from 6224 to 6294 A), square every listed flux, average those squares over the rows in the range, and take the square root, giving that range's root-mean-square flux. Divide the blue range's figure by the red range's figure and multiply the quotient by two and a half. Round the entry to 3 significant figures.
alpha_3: 2.59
